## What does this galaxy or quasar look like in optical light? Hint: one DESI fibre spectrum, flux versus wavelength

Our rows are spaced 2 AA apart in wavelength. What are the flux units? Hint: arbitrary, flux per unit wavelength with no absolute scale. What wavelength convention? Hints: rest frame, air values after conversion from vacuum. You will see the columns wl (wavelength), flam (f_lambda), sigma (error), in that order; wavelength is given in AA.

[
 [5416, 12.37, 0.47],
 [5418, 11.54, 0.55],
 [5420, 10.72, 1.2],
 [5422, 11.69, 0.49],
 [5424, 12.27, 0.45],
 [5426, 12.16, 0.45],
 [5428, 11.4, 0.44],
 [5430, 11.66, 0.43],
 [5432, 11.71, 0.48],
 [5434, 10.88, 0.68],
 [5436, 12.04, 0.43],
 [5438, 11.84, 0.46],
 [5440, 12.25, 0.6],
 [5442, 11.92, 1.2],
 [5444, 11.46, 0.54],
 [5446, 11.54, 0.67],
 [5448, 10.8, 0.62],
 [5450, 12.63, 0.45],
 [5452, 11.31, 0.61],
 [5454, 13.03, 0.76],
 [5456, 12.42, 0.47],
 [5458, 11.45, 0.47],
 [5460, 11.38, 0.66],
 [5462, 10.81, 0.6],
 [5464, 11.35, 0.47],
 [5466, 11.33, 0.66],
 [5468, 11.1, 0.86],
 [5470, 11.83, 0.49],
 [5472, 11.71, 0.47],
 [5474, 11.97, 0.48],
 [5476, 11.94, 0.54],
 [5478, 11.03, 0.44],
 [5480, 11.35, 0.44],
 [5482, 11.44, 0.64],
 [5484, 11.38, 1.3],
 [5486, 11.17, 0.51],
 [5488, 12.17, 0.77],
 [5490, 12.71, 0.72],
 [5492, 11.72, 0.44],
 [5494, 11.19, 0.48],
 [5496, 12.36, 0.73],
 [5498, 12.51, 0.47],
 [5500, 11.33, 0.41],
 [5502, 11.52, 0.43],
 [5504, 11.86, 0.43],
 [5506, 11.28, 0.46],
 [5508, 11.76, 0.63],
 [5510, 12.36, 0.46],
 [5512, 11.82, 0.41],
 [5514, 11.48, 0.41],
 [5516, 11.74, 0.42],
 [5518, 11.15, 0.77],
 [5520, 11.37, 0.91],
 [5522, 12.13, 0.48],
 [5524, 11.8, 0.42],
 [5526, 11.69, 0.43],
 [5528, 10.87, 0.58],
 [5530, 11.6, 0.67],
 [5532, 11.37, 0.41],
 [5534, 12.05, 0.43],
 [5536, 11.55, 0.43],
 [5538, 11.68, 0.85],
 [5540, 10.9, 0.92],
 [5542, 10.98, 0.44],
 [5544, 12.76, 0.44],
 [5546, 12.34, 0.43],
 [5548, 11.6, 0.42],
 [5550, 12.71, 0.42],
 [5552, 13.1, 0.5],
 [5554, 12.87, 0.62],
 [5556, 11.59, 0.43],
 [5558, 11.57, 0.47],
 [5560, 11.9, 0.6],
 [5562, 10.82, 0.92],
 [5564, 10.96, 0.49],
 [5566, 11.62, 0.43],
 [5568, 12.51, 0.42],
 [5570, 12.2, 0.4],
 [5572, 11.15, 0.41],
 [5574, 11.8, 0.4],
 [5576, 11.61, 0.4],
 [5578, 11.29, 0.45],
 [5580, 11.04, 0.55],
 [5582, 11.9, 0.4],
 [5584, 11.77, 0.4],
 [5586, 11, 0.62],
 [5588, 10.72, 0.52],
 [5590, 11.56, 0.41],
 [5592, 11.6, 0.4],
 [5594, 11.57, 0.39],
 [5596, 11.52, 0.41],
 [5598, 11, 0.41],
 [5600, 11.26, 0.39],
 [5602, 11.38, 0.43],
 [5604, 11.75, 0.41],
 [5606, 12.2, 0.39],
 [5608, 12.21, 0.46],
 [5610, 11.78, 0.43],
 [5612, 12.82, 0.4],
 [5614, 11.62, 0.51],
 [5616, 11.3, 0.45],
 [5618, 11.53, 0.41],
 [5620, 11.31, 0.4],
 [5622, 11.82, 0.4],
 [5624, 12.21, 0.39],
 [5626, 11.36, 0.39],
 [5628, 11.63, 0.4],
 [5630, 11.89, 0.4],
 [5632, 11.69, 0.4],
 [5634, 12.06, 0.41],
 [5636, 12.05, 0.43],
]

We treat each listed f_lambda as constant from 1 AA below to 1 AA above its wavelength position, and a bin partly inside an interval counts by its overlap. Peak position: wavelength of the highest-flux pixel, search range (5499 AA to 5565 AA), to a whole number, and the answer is 5552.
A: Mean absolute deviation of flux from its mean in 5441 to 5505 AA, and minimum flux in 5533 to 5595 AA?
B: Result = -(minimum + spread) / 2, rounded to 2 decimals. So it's -5.59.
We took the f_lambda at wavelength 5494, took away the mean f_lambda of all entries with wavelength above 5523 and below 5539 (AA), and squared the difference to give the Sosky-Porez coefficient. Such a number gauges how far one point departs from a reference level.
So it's 0.15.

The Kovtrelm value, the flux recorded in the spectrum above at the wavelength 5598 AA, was 11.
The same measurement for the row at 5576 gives 11.61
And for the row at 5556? 11.59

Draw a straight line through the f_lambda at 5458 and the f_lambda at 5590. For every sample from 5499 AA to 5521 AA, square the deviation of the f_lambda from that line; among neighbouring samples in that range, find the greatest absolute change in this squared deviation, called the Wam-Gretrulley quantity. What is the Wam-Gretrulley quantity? 0.7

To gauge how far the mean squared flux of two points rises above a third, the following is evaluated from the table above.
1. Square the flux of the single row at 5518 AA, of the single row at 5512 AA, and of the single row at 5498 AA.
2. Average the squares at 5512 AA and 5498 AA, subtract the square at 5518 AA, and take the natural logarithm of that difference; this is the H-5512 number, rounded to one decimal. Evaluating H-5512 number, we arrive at 3.2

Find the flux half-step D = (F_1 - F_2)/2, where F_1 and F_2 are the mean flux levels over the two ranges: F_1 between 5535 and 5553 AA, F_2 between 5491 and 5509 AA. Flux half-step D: 0.12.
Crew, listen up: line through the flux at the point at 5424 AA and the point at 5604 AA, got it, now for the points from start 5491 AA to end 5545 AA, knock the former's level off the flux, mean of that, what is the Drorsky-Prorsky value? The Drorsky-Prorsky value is -0.34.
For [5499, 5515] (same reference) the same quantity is -0.35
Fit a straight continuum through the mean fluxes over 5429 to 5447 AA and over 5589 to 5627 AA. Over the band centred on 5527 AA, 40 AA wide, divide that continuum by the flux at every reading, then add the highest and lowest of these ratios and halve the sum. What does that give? 1.00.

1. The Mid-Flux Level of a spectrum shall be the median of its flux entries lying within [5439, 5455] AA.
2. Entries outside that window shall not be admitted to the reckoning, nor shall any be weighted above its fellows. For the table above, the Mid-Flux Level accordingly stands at 11.7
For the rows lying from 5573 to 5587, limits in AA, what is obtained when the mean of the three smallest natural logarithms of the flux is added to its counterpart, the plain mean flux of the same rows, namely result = 13.9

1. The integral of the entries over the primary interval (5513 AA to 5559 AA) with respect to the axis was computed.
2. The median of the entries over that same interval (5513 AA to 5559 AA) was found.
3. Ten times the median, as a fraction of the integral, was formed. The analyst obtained 0.214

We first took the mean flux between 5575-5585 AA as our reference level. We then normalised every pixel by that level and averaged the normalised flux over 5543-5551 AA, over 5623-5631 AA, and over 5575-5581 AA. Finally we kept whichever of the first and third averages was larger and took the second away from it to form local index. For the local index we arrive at 0.050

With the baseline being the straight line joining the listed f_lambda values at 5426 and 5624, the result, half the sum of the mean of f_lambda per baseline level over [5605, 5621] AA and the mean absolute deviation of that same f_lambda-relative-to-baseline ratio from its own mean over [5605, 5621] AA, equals 0.503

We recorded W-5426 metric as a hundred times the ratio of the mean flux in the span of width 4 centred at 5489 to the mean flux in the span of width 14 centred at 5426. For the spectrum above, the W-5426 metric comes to 107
